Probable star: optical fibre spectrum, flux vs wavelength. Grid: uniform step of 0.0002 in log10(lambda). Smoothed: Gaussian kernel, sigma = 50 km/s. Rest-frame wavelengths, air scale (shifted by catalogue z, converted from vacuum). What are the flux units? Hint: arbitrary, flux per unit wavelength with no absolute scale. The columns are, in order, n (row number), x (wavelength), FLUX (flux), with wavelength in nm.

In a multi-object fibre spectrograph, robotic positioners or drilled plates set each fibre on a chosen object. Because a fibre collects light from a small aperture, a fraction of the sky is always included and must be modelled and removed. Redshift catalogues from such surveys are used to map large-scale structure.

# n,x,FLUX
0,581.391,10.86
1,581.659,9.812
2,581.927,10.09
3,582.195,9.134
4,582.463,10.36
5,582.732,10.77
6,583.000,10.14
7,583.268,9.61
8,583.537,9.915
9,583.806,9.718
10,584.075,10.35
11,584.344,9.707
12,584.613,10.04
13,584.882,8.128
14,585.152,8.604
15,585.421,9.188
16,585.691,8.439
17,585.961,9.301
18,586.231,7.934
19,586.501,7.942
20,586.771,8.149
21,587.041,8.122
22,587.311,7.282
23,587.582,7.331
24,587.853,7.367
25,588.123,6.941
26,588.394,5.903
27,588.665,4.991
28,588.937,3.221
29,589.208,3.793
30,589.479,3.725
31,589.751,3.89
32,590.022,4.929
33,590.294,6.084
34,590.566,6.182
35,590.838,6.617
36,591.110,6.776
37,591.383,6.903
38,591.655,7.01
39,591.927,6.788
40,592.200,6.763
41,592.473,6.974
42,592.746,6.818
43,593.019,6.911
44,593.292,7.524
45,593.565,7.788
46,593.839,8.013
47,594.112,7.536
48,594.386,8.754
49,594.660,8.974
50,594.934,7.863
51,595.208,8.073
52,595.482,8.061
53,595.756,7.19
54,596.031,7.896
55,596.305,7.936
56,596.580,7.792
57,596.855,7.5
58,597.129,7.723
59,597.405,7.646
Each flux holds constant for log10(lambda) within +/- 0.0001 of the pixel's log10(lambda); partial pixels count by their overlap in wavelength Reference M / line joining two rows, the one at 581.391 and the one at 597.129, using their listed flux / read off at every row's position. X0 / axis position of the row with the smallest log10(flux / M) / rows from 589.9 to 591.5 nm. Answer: 590.022 nm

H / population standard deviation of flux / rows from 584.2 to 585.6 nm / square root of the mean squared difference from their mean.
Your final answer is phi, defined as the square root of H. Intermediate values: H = 0.70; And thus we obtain 0.84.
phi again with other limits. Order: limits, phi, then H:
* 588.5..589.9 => 0.76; 0.58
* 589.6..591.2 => 1.01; 1.02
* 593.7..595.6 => 0.68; 0.47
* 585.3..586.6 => 0.77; 0.59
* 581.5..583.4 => 0.70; 0.49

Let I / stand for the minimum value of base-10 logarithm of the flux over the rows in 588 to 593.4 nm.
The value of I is 0.51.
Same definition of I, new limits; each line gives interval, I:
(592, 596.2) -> 0.83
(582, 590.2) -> 0.51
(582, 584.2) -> 0.96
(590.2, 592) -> 0.78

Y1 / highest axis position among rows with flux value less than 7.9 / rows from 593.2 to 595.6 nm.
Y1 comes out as 594.934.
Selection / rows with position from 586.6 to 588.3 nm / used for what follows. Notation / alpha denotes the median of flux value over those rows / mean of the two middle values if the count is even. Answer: 7.3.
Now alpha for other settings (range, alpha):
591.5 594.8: 7.3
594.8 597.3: 7.9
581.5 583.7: 10.0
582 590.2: 8.1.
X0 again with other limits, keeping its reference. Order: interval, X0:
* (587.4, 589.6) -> 588.937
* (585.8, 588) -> 587.311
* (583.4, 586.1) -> 584.882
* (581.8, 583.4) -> 582.195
